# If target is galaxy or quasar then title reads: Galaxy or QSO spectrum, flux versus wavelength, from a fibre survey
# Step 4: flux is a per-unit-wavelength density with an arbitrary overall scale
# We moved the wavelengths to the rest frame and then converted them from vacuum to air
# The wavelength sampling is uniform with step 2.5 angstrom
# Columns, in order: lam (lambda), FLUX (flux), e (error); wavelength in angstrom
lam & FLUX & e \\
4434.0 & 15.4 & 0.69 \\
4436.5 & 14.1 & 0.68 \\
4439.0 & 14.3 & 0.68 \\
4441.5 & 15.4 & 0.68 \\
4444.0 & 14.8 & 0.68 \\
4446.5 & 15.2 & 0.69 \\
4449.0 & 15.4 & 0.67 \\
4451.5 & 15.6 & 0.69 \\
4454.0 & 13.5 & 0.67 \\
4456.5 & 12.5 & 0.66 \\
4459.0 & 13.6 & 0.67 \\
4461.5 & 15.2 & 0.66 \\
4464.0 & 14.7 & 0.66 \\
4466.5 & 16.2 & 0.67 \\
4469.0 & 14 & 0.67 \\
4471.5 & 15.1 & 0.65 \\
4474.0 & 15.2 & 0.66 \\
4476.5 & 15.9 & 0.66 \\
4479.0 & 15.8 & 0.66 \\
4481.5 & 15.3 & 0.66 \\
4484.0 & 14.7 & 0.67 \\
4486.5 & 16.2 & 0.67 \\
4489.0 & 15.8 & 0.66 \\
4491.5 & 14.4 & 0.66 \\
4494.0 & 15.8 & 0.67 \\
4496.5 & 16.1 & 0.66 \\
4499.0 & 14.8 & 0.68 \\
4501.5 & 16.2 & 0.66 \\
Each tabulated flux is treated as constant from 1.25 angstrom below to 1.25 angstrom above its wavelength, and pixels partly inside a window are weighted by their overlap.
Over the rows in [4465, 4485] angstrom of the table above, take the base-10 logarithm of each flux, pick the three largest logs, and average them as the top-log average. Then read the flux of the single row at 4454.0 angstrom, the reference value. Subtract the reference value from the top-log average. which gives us -12.3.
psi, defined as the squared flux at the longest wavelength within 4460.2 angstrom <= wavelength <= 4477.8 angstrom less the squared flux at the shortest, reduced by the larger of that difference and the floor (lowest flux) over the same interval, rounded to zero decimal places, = 0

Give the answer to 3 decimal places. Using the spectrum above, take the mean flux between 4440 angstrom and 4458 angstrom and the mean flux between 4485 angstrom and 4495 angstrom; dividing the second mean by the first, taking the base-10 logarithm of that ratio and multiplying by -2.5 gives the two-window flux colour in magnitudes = -0.066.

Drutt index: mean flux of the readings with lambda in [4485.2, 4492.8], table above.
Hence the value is 15.5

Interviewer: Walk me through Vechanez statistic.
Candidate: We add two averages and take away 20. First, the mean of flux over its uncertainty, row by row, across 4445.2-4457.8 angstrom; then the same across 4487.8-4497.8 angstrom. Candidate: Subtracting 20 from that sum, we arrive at 24.8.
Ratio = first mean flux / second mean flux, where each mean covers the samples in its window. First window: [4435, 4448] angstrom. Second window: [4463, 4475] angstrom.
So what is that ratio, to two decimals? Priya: 0.98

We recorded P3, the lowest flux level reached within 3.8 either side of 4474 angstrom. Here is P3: 15.1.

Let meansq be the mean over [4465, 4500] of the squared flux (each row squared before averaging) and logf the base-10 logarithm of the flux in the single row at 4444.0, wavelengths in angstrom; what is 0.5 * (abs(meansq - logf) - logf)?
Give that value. 117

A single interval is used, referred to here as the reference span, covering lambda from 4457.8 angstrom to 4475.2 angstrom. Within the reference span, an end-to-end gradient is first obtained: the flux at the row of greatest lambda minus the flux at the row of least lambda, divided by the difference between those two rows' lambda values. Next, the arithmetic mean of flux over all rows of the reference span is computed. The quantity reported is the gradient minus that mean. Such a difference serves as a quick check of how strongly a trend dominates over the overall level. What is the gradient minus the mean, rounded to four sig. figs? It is -14.75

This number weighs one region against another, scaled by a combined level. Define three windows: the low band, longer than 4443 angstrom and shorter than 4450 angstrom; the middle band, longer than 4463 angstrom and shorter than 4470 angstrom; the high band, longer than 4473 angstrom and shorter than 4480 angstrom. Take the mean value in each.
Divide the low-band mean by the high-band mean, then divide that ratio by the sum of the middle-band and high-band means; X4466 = 0.0316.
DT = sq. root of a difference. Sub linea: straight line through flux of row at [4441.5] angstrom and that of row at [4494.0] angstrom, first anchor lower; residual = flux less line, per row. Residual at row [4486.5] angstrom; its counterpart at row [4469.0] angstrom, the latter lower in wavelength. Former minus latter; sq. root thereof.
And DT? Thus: 1.4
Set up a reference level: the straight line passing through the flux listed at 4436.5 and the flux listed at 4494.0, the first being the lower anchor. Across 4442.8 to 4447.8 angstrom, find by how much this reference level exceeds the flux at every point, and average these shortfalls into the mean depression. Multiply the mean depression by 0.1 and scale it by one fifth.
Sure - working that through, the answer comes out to -0.013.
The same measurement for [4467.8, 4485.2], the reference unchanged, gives 0.003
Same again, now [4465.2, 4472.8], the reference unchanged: -0.001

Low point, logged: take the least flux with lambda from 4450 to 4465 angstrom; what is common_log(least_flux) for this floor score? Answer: 1.10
